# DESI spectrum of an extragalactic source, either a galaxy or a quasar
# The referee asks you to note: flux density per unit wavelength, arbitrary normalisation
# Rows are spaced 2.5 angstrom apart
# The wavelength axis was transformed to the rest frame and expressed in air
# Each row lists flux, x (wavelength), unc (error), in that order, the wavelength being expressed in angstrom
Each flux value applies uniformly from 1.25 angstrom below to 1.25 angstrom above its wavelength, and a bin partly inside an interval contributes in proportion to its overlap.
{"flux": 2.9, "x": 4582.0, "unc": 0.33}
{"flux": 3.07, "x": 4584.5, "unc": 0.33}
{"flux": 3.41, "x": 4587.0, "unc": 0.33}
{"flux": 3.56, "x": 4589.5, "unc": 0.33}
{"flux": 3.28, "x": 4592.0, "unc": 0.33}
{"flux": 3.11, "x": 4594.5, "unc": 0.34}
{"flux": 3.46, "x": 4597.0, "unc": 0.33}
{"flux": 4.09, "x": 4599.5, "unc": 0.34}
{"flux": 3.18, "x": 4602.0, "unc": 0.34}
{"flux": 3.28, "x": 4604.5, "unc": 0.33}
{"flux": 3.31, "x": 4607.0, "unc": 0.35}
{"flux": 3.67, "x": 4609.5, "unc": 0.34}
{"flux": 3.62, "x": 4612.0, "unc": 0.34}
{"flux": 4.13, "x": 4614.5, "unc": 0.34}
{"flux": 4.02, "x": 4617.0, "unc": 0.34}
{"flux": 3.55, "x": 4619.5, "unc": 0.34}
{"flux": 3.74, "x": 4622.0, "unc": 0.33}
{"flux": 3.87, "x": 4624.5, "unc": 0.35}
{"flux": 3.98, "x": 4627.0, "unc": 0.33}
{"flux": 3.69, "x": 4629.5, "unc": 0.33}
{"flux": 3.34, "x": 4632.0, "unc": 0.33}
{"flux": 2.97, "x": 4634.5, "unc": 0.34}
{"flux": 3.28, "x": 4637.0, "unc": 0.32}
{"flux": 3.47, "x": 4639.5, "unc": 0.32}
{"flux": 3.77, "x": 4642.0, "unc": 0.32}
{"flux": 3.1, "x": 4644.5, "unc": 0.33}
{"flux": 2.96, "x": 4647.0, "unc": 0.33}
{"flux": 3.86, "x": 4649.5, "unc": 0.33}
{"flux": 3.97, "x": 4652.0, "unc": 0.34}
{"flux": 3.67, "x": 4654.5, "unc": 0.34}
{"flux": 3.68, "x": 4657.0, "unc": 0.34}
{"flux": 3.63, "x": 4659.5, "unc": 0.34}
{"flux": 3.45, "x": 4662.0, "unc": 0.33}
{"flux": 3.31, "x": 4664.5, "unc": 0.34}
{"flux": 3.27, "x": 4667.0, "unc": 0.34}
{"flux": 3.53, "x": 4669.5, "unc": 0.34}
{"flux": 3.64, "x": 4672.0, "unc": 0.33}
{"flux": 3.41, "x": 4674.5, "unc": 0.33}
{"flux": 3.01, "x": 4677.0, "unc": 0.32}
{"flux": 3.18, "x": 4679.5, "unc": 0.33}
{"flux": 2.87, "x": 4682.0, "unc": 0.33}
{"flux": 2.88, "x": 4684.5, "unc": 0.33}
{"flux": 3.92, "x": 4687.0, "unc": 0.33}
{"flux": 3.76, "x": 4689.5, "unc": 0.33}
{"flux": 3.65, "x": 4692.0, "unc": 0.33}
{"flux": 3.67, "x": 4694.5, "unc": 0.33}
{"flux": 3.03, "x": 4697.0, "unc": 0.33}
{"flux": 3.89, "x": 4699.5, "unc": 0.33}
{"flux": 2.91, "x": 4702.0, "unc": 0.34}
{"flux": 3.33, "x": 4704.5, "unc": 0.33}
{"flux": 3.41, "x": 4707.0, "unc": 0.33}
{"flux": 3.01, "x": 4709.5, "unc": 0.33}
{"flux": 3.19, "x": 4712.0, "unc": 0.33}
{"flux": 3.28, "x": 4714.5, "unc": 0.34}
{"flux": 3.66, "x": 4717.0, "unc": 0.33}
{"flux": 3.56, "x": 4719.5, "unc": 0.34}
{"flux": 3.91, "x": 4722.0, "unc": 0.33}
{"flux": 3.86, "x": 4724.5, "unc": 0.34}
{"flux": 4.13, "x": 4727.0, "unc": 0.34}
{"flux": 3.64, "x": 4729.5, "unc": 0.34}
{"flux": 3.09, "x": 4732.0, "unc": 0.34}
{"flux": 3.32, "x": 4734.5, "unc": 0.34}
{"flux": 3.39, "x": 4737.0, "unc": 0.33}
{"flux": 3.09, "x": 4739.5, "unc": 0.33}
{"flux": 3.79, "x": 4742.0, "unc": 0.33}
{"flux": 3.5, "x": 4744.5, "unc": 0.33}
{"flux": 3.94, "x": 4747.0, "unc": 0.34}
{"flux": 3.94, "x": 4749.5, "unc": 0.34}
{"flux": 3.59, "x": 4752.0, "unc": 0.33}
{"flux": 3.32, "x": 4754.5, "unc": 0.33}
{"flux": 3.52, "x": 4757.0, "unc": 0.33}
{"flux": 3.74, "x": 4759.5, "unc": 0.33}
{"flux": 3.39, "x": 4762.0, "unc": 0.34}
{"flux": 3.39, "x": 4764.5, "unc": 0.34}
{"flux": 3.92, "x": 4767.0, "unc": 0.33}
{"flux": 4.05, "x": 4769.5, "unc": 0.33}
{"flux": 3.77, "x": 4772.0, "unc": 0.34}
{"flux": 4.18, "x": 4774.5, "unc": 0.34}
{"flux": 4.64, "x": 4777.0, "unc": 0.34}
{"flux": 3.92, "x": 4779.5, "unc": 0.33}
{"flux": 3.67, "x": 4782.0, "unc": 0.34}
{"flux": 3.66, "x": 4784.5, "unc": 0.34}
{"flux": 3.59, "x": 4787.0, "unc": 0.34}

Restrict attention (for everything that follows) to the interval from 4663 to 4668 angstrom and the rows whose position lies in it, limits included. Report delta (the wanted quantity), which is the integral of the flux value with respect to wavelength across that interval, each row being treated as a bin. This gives 16.5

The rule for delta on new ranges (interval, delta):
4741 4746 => 18.3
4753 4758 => 17.1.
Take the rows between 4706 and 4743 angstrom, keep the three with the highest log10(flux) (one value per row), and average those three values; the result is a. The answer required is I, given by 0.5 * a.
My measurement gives 0.299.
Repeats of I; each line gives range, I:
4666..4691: 0.288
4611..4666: 0.303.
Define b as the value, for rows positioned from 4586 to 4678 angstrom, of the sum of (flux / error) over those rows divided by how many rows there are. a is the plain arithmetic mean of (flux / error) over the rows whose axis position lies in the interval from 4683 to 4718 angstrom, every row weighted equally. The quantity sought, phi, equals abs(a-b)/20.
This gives 0.014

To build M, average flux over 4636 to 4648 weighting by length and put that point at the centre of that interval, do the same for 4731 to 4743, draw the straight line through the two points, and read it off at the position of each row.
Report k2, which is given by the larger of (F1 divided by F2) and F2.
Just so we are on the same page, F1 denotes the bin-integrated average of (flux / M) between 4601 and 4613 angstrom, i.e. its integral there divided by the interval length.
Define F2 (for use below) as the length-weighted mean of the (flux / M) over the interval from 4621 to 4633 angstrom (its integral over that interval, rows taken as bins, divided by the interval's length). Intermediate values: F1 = 1.03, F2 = 1.12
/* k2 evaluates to 1.12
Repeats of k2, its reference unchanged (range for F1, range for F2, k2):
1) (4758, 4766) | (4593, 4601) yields 1.06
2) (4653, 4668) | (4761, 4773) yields 1.11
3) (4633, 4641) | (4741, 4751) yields 1.14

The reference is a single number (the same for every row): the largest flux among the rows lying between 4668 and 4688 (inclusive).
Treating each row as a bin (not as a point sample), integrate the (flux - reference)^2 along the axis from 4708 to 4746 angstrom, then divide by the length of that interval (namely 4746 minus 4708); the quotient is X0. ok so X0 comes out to 0.285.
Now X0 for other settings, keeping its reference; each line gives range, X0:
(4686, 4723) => 0.307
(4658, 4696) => 0.355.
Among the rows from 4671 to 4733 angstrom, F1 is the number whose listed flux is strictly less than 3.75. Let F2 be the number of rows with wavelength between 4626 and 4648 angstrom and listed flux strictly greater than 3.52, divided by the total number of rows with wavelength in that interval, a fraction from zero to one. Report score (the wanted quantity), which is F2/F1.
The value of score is 0.02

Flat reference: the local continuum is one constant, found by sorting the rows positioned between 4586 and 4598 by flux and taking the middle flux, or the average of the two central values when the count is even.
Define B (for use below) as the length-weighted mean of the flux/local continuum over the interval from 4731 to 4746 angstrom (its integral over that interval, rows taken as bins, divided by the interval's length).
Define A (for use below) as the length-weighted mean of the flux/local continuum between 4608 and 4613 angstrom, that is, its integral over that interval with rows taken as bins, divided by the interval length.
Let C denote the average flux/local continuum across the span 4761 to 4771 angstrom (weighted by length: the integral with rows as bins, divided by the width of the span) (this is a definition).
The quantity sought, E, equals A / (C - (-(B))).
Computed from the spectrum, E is 0.513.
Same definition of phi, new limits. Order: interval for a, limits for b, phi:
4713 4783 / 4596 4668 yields 0.018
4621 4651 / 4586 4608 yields 0.023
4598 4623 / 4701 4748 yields 0.021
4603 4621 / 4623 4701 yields 0.014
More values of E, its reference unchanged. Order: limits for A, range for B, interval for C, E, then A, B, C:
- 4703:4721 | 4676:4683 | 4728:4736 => 0.523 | 0.98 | 0.887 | 0.99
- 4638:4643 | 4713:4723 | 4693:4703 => 0.515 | 1.05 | 1.051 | 1.00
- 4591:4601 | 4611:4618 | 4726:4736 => 0.467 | 1.02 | 1.153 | 1.03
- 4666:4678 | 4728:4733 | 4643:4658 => 0.486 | 0.99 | 1.002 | 1.04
